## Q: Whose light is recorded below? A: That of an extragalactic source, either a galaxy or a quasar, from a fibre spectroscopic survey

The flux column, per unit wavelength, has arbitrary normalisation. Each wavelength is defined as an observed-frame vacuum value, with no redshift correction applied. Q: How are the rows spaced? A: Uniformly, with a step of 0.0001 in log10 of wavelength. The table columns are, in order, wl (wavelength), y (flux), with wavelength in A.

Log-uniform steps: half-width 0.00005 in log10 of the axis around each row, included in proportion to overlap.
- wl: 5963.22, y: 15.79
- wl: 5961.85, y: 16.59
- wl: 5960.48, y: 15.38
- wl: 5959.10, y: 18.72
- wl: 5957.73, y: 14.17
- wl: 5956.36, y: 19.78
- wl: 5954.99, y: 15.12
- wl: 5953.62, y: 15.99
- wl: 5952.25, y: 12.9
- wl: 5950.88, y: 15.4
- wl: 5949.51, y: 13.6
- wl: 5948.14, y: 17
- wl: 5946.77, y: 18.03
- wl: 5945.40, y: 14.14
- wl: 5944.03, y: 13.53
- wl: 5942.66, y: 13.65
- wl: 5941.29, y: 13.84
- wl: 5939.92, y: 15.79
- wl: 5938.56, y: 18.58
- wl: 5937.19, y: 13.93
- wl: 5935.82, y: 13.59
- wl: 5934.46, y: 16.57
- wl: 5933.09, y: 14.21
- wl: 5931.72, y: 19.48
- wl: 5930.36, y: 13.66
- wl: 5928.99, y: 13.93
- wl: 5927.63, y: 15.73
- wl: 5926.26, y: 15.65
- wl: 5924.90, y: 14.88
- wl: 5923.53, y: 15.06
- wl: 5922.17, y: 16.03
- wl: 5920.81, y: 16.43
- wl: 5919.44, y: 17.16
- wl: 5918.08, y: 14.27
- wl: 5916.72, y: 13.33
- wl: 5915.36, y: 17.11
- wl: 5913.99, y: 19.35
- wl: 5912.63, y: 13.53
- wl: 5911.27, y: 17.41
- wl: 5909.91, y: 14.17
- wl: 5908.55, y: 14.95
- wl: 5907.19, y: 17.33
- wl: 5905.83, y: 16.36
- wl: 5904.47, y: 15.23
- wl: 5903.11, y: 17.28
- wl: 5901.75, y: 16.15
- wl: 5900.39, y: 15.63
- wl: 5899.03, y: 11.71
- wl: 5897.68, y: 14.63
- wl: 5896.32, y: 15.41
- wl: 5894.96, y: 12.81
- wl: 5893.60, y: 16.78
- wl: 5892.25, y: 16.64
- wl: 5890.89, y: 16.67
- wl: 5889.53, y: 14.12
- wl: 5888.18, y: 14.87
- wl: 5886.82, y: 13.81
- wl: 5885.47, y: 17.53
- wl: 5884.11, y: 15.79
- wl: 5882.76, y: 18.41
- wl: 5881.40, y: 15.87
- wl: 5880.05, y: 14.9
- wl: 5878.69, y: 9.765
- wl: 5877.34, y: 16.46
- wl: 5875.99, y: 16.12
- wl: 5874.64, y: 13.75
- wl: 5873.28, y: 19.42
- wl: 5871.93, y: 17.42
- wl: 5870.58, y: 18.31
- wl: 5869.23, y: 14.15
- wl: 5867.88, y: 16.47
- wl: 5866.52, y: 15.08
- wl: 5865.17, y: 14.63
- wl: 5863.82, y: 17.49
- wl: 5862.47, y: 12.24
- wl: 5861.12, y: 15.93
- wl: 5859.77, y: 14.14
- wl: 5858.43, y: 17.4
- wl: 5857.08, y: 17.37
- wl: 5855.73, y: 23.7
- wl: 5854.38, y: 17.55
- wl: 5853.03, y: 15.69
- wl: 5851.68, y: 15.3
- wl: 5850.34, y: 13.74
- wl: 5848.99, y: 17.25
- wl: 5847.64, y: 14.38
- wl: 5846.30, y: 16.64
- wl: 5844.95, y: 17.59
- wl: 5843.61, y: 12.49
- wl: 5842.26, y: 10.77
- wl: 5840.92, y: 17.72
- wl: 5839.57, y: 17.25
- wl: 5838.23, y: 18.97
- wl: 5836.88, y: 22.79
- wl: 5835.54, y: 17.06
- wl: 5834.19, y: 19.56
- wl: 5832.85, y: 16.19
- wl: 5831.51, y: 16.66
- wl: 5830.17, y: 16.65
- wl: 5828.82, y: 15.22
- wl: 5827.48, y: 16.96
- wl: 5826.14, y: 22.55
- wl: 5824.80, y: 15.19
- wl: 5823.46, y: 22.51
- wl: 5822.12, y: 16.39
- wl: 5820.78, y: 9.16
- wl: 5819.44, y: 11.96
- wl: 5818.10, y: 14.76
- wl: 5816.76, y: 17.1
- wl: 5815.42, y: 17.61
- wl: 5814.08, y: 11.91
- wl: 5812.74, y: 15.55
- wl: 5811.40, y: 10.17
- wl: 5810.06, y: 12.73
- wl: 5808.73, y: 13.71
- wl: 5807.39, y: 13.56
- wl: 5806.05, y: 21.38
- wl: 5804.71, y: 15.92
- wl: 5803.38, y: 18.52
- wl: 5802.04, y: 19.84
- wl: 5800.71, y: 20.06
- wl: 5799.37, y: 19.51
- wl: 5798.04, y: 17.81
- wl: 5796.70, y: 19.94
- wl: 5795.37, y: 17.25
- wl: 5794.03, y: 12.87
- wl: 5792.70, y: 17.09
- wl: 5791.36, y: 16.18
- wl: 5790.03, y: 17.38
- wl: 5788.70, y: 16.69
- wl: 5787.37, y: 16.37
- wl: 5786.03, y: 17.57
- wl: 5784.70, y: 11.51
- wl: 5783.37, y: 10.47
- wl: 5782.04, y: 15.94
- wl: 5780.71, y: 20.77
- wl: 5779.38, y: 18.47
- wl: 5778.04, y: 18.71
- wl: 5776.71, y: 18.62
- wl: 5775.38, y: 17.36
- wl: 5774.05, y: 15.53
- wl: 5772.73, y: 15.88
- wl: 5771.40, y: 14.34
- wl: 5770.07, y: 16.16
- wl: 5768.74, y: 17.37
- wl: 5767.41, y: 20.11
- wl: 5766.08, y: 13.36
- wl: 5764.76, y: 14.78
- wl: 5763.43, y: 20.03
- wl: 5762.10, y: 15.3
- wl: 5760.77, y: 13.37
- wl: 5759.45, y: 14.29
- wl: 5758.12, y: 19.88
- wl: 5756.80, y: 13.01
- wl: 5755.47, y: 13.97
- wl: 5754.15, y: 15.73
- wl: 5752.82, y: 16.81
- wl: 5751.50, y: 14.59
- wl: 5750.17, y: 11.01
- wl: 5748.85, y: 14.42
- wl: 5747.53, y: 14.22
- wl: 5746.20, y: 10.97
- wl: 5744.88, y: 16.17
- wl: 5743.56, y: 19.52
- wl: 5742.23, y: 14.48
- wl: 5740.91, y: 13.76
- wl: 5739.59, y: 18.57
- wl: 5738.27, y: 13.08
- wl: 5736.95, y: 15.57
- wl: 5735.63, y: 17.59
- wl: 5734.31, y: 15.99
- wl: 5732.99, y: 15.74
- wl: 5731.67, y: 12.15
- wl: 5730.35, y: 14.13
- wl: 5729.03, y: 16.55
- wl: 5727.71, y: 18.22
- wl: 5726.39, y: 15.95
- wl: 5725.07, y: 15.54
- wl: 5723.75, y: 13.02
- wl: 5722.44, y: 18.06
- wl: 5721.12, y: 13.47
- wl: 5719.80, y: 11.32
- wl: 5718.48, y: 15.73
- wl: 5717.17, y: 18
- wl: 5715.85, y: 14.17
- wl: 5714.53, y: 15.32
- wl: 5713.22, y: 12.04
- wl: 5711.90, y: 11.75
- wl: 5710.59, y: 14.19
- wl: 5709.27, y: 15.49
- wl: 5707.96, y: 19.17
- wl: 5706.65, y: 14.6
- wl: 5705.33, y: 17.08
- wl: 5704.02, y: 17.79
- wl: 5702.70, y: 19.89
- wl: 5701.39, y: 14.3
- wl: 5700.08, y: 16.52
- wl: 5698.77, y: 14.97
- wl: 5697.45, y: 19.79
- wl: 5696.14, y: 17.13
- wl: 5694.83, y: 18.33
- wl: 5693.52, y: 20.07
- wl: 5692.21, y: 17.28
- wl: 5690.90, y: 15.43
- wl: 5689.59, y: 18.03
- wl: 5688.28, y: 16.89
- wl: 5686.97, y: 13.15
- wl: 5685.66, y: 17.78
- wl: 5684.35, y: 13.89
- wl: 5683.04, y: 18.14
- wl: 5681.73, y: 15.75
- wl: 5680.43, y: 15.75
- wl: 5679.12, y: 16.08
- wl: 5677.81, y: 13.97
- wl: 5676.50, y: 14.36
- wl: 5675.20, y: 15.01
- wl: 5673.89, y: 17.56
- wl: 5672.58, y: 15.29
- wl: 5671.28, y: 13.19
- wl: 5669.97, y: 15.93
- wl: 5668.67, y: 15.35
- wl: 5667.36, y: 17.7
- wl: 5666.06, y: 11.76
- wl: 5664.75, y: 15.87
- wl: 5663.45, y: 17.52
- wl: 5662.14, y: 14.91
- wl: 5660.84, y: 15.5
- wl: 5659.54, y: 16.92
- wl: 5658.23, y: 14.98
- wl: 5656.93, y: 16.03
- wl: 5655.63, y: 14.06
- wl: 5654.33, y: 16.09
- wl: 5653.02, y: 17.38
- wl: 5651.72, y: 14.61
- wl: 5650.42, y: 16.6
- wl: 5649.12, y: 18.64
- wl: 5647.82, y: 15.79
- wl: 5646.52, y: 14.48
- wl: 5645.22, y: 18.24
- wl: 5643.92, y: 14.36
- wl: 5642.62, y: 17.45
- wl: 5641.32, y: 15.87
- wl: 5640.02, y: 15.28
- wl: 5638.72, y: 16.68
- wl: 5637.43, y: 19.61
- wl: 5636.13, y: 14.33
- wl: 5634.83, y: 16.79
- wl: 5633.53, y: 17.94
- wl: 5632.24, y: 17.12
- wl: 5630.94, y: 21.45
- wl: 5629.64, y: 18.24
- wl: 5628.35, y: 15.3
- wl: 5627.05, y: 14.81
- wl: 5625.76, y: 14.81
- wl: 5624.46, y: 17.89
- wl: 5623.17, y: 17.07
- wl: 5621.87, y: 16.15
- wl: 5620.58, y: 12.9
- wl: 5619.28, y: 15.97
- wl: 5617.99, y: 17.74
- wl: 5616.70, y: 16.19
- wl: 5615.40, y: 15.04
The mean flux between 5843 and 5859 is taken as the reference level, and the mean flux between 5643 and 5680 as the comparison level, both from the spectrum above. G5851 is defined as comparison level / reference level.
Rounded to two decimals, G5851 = 0.94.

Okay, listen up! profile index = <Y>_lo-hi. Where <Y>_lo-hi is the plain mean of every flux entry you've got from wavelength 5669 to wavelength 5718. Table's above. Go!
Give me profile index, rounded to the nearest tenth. 16.1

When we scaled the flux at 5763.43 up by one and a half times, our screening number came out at 30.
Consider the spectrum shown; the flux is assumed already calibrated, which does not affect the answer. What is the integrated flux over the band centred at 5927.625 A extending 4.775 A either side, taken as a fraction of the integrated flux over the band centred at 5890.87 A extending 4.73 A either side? 1.0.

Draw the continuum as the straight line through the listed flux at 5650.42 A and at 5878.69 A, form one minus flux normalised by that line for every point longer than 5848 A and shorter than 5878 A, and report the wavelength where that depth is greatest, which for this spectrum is 5862.47 A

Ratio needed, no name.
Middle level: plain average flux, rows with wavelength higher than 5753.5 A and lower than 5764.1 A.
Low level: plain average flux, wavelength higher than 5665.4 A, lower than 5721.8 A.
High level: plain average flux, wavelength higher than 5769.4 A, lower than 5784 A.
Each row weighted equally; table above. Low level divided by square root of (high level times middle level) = 0.98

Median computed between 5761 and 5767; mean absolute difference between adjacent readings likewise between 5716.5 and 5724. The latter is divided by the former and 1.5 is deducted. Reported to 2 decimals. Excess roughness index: -1.25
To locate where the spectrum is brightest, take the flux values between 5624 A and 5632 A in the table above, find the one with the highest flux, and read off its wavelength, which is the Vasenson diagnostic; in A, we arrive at 5630.94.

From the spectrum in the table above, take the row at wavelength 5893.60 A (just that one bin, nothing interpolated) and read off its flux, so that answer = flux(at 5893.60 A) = 16.78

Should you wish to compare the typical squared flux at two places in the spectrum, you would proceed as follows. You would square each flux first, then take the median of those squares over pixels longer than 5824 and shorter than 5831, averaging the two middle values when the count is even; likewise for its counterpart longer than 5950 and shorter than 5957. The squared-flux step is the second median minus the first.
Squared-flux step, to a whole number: -40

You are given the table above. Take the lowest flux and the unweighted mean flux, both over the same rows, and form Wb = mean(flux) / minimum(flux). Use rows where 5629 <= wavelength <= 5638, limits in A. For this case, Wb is 1.25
